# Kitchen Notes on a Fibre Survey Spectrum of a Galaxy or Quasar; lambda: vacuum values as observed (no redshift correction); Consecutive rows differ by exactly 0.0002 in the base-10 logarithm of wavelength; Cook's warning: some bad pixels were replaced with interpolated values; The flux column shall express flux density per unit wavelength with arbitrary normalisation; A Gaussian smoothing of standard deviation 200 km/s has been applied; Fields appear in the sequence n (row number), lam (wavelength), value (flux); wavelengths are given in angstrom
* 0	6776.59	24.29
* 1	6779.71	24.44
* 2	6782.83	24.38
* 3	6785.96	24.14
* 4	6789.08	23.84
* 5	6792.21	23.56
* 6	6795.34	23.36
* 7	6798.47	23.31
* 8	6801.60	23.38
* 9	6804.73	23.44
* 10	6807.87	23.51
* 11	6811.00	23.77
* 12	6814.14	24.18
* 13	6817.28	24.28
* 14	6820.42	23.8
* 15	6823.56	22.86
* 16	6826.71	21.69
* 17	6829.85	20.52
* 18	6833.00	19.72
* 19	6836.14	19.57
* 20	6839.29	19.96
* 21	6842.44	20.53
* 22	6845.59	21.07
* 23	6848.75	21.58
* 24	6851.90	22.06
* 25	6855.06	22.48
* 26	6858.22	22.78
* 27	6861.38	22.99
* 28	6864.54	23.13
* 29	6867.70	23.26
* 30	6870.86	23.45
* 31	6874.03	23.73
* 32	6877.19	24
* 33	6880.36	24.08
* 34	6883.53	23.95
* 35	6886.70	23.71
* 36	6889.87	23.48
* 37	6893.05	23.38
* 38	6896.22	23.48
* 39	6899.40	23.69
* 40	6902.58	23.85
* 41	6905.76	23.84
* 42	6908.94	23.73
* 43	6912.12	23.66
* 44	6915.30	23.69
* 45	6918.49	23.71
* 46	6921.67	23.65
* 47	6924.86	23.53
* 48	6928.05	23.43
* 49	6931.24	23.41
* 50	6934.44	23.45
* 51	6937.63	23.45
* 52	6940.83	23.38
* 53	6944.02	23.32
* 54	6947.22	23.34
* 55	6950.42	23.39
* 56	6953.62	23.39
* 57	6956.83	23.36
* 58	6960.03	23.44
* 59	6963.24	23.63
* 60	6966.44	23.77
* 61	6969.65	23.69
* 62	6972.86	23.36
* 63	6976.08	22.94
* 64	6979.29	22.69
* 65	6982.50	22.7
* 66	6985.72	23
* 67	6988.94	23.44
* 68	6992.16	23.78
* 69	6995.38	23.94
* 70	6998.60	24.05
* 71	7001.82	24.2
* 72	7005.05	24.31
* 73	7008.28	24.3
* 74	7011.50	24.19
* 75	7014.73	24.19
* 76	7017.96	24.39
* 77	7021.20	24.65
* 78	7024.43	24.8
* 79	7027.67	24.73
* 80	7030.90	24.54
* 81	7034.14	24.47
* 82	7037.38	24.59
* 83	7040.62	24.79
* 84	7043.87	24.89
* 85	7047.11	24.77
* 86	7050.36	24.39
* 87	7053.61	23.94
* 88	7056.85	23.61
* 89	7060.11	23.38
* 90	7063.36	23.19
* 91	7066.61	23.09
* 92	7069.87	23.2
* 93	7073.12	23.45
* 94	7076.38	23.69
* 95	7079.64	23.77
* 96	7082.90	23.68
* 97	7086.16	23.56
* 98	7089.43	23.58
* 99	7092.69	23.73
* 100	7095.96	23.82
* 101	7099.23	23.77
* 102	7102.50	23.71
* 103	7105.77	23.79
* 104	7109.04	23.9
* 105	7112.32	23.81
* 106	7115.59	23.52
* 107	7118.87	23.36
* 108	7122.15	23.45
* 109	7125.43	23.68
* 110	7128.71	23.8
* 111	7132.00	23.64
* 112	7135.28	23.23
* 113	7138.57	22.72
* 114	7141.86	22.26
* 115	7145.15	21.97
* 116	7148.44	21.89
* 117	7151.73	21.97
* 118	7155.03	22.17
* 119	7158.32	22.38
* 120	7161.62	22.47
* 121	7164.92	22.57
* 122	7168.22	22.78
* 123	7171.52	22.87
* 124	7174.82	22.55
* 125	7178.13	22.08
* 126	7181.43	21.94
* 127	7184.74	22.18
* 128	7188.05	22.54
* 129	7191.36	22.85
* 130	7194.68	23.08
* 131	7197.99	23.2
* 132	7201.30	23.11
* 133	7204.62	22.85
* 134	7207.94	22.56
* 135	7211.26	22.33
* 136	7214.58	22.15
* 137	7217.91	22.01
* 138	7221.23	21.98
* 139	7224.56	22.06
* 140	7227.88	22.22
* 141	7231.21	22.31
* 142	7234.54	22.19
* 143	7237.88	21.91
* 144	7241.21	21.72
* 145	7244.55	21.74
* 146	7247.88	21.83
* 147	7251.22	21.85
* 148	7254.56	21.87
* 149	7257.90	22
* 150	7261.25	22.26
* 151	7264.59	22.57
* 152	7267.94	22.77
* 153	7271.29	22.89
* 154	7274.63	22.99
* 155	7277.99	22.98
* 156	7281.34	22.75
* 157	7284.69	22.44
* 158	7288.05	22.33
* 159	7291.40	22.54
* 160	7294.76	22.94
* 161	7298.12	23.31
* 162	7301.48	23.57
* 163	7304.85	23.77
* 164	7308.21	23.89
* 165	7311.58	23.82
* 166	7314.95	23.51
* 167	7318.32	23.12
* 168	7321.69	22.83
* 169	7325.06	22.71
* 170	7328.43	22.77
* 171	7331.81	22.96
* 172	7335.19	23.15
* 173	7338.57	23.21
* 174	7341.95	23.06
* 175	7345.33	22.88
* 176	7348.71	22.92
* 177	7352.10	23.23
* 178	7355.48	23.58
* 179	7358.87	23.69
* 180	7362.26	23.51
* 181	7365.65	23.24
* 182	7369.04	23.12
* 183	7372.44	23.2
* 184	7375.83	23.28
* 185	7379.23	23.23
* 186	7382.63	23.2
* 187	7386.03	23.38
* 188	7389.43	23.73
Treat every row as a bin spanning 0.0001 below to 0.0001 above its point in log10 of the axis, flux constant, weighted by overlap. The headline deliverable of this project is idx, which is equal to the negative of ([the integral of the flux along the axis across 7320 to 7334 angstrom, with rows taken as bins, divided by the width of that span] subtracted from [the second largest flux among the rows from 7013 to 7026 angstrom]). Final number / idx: -1.8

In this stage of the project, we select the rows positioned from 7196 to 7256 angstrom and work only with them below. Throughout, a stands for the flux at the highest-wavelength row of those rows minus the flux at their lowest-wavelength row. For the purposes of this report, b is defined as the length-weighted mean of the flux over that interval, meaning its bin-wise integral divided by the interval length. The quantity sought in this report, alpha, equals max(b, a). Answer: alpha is 22.2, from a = -1.3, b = 22.2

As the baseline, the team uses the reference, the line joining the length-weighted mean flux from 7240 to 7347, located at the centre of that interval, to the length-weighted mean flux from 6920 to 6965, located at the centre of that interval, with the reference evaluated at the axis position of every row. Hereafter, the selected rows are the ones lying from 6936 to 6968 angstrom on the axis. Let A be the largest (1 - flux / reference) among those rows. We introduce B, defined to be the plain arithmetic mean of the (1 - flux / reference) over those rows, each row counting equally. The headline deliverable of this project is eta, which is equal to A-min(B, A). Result 0.006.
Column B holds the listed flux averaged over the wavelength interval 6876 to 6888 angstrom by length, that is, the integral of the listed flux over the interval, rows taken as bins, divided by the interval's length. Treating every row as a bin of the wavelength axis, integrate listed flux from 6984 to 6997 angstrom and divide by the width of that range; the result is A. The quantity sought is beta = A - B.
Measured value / 0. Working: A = 23.5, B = 23.9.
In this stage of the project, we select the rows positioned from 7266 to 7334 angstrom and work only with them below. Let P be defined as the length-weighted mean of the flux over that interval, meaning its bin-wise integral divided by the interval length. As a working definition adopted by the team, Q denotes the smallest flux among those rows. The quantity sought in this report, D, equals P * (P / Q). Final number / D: 23.8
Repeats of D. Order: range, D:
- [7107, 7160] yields 24.1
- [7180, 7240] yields 22.9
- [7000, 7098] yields 25.1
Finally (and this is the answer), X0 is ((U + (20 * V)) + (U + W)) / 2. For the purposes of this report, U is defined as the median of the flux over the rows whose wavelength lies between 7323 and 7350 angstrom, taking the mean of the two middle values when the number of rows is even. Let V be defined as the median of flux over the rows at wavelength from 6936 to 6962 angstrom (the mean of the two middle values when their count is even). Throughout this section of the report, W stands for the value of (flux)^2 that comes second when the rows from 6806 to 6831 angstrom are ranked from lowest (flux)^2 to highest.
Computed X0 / 492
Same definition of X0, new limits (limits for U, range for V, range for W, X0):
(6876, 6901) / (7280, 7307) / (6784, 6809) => 525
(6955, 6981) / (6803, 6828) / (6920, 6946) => 533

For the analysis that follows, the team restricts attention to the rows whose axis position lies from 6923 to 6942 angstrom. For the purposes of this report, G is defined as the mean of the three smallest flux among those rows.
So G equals 23.4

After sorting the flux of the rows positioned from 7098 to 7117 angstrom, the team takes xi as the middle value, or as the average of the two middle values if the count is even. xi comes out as 23.8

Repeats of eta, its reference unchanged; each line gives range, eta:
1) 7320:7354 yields 0.013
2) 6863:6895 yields 0.022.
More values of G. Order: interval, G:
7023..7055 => 24.3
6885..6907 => 23.4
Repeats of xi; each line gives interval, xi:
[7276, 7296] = 22.6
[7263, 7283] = 22.8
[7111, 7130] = 23.6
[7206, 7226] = 22.1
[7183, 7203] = 23.0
